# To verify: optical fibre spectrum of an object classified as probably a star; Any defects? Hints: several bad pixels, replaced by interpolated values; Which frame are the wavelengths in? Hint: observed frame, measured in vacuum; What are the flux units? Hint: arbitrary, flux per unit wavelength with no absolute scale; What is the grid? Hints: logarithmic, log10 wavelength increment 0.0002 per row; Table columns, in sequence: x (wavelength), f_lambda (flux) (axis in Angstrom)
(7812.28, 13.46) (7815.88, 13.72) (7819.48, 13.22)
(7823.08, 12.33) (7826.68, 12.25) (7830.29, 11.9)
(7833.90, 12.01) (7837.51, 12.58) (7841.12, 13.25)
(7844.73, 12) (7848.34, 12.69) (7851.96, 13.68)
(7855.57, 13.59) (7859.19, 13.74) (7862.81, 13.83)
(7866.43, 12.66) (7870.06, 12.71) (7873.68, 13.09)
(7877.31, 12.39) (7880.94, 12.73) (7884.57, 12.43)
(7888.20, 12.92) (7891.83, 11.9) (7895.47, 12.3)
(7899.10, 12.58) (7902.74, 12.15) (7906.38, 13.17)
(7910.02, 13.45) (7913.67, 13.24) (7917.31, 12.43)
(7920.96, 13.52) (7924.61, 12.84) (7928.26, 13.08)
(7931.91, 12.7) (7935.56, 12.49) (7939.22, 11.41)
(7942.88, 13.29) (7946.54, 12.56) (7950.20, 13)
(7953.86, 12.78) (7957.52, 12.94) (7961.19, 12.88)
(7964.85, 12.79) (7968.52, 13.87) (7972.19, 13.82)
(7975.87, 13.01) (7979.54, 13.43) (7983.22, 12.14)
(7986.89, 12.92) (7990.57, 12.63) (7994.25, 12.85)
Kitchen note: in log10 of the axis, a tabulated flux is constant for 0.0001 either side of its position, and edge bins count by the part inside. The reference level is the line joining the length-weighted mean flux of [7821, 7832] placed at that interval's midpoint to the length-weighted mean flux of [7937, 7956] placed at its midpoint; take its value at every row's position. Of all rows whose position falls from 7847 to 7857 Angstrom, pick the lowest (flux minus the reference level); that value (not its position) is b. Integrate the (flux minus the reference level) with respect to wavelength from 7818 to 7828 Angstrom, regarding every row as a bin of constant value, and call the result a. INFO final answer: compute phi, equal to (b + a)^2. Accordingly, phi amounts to 21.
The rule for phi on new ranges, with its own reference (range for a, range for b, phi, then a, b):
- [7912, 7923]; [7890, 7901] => 30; 6.0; -0.5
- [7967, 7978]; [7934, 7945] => 68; 9.4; -1.2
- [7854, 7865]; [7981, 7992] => 213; 15.2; -0.6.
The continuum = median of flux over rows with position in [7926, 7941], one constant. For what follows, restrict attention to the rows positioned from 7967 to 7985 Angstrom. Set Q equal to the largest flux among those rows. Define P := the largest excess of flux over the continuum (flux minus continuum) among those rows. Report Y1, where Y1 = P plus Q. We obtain 15.1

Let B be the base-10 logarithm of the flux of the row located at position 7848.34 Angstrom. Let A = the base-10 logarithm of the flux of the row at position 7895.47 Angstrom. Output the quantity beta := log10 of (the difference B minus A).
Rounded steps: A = 1.09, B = 1.10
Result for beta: -1.87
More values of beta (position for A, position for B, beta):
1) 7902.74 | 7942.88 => -1.41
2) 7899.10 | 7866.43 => -2.56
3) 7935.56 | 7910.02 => -1.49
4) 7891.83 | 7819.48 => -1.34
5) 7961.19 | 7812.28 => -1.72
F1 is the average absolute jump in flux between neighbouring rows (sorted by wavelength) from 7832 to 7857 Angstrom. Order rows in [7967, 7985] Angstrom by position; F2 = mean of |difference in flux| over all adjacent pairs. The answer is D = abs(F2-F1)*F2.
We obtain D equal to 0.04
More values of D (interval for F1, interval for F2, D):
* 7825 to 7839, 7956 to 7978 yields 0.03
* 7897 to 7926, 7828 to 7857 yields 0.01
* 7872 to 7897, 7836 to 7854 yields 0.32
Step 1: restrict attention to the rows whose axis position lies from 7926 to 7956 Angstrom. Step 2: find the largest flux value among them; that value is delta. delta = 13.29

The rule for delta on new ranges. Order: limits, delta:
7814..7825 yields 13.72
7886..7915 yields 13.45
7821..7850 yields 13.25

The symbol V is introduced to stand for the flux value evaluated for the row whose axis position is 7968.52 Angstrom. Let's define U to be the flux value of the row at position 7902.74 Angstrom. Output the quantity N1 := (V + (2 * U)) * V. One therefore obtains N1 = 529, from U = 12.15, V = 13.87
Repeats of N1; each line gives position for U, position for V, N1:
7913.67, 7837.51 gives 491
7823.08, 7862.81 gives 532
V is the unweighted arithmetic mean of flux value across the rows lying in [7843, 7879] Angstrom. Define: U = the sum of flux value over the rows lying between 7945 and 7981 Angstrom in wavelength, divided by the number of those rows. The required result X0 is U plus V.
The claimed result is 26.1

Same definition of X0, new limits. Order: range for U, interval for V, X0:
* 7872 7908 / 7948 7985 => 25.6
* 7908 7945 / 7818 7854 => 25.4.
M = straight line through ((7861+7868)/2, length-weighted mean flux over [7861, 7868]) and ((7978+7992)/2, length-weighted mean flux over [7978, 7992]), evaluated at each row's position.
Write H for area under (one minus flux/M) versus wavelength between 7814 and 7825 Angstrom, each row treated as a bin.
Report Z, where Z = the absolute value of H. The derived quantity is 0.3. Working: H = 0.3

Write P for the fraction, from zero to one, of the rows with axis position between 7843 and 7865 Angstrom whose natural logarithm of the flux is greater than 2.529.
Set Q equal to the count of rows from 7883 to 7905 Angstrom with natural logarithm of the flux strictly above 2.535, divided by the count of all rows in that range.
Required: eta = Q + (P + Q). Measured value 1.2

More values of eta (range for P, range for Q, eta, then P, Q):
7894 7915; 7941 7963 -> 2.3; 0.67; 0.8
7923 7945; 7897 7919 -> 1.7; 0.67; 0.5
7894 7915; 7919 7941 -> 2.0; 0.67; 0.7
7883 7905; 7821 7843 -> 0.7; 0.33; 0.2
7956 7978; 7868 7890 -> 2.3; 1.00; 0.7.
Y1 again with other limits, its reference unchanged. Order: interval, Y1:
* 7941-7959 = 14.0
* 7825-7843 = 13.9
